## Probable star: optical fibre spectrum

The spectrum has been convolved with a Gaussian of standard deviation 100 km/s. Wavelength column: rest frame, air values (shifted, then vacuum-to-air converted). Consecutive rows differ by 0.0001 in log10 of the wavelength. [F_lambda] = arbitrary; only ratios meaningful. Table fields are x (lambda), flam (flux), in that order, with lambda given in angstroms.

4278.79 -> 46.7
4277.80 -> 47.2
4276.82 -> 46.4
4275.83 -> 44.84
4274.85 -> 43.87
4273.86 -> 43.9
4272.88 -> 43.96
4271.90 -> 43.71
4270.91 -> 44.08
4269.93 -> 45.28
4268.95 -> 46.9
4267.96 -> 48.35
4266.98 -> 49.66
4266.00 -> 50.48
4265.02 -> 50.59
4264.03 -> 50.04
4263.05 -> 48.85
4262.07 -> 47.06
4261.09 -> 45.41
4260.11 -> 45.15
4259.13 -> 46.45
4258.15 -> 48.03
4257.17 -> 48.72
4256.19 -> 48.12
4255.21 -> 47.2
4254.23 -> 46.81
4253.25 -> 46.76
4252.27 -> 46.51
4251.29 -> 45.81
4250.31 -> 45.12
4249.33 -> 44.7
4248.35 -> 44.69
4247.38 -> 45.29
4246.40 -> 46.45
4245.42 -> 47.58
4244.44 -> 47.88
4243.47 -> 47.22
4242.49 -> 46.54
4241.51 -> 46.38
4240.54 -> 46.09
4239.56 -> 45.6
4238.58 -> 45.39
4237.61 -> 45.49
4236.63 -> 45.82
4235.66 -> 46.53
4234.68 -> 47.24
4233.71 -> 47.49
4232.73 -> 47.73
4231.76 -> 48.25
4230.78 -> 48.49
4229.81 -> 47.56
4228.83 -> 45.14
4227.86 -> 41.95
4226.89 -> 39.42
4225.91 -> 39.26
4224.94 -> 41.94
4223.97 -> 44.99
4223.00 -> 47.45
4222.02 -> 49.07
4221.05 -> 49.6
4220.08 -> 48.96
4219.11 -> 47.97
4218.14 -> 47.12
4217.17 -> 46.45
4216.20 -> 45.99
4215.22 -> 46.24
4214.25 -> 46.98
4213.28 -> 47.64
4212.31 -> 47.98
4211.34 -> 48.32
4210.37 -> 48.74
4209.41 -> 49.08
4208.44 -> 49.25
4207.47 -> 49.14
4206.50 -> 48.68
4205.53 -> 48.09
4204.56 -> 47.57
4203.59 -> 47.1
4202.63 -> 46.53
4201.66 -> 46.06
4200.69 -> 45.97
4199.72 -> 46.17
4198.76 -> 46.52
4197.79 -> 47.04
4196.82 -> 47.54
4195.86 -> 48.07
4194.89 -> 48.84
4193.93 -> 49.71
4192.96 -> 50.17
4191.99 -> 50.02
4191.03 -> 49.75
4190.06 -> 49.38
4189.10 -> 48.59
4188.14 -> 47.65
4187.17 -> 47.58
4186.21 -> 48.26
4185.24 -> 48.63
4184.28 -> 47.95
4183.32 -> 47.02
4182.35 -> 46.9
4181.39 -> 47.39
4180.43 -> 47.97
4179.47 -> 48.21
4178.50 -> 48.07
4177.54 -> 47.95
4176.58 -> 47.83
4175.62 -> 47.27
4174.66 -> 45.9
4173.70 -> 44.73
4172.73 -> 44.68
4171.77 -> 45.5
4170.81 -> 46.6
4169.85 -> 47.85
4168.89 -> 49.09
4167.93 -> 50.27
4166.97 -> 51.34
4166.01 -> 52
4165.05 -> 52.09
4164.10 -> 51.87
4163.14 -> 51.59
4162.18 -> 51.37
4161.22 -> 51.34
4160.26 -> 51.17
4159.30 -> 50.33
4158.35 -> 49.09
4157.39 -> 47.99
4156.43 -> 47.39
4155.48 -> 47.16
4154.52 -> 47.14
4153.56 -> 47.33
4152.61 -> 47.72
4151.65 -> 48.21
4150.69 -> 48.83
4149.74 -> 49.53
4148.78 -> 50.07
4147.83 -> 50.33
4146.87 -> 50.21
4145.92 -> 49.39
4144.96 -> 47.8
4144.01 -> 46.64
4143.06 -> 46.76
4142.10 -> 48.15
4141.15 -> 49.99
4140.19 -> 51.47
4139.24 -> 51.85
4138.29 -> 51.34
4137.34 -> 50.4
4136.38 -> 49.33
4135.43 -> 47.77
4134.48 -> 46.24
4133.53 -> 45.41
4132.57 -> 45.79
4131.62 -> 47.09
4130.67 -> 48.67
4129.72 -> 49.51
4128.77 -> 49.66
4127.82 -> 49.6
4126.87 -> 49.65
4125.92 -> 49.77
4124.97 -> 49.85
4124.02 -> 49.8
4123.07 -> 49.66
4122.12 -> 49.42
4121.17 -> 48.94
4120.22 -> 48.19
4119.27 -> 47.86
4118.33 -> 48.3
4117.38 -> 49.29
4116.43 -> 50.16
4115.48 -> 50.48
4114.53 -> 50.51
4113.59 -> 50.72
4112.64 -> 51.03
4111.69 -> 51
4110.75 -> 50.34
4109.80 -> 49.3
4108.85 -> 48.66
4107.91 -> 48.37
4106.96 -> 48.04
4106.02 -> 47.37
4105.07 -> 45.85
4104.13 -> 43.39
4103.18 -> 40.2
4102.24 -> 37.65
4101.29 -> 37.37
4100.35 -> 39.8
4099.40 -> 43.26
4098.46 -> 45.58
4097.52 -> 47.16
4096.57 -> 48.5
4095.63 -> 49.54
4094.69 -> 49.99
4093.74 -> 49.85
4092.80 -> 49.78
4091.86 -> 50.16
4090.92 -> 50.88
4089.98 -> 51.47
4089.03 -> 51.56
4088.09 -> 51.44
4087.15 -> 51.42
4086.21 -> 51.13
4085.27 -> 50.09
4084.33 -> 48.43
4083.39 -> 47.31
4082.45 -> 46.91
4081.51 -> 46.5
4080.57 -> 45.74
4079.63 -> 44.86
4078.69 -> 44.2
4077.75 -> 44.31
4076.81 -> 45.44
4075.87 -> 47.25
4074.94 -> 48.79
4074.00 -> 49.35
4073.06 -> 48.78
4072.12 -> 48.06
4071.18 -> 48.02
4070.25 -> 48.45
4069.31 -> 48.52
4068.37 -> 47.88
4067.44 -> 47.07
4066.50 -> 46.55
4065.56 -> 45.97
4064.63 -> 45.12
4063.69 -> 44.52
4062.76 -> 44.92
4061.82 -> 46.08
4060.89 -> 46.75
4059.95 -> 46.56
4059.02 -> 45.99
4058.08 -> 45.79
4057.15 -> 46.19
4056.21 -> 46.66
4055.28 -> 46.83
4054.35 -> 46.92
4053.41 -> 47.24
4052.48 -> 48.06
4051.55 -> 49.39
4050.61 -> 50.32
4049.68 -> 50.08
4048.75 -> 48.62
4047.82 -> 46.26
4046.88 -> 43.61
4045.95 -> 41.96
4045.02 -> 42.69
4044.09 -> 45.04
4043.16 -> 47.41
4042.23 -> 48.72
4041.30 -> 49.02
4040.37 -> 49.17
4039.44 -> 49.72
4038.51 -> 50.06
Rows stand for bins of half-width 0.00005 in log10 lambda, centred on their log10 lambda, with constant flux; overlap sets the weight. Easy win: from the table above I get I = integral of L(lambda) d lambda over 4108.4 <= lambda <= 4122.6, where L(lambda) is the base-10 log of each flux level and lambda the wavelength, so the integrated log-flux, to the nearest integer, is 24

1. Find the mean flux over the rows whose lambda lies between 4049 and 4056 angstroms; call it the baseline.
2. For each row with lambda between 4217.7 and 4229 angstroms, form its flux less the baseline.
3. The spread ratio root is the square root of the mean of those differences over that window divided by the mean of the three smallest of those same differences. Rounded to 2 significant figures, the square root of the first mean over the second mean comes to 0.62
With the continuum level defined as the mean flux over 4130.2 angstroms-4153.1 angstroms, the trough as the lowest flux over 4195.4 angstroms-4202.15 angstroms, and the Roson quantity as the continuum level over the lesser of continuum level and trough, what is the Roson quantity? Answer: 1.060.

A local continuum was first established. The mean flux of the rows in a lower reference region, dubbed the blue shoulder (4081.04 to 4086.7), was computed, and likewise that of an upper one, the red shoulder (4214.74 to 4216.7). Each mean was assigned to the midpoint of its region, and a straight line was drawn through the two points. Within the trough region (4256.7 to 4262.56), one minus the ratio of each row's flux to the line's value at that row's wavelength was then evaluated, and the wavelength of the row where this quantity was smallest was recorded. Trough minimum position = 4257.17 angstroms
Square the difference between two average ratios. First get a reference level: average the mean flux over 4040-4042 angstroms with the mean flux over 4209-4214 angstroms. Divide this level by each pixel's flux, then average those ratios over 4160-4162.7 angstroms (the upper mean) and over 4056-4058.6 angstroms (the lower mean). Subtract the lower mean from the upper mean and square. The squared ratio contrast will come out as 0.011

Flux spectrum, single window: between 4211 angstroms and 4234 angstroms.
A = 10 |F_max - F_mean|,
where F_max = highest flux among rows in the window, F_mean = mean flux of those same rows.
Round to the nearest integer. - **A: 33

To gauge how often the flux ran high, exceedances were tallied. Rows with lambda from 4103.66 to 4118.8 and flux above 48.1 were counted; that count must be 12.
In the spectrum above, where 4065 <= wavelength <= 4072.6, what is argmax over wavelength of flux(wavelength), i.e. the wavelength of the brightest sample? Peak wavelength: 4069.31 angstroms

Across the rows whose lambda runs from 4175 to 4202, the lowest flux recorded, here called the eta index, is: 45.97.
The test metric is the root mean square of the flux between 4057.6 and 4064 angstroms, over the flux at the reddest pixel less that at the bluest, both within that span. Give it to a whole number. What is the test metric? -36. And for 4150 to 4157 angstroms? -33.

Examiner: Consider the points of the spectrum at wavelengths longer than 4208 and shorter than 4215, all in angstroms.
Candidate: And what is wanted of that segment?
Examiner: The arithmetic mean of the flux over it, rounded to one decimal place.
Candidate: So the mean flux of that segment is 48.3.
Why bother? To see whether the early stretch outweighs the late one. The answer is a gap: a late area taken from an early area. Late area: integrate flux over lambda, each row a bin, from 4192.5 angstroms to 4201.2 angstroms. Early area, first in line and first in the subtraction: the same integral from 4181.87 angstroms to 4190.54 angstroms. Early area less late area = 1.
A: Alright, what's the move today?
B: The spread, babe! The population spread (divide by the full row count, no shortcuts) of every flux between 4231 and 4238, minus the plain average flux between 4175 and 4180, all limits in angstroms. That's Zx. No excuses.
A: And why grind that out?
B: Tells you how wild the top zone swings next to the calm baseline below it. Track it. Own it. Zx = -46.9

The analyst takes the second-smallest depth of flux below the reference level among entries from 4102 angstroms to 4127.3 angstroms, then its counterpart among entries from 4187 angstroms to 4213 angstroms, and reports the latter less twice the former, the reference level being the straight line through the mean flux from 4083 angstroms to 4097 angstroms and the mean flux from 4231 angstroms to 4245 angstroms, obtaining 0.5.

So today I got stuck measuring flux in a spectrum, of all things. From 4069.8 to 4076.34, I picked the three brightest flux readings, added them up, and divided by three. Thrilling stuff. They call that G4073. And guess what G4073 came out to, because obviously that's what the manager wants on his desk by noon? 49.0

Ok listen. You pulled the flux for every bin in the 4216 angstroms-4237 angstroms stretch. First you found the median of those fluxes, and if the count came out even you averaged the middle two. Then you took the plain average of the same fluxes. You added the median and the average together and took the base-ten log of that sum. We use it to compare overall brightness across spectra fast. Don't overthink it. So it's 1.97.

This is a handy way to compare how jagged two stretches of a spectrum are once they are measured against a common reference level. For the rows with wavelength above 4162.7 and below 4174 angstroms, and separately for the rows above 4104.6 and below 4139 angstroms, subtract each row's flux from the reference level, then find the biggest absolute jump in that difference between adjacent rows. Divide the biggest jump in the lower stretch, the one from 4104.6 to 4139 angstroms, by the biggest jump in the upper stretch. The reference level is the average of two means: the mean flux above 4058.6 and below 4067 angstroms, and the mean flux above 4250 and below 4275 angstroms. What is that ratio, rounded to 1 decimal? 1.3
